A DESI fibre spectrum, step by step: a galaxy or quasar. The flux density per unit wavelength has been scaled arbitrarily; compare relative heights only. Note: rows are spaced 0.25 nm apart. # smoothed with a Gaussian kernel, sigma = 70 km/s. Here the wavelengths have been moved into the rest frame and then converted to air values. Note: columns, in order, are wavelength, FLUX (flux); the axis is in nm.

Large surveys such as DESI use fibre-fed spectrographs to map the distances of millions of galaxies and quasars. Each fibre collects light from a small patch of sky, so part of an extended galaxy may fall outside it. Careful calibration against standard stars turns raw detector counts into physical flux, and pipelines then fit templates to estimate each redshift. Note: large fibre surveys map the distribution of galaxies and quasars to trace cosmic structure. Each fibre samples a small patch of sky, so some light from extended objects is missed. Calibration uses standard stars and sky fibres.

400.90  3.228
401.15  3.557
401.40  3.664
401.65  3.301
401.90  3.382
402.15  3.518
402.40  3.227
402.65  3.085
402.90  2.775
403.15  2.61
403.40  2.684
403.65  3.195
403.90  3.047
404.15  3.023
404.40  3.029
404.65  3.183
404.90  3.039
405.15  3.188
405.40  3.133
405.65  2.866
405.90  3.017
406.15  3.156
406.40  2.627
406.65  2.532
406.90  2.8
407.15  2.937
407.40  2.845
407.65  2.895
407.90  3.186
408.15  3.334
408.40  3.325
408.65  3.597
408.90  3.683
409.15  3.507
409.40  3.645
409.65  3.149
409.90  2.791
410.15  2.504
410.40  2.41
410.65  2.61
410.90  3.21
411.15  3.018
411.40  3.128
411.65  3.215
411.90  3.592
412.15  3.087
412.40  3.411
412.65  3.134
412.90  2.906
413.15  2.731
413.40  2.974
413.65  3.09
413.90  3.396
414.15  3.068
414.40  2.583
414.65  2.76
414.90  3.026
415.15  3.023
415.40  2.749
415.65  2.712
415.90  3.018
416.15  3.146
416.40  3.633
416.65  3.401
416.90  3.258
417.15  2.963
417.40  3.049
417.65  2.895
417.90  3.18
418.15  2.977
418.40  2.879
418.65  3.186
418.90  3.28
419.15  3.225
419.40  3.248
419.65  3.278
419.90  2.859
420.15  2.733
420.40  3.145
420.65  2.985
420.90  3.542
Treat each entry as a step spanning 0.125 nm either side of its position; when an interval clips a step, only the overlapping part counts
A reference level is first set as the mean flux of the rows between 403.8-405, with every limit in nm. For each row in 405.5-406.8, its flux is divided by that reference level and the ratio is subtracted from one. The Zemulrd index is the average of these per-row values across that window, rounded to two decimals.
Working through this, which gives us 0.07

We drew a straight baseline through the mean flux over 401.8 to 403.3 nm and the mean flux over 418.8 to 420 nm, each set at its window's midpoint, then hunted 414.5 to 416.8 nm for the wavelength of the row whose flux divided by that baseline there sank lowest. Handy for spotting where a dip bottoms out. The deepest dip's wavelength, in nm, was 415.65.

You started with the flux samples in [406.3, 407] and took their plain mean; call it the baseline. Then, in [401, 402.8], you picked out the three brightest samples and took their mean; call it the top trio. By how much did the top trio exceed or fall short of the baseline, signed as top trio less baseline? 0.93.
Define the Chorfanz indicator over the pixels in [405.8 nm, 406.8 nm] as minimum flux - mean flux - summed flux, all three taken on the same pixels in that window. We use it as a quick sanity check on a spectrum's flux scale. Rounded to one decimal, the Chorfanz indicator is -11.6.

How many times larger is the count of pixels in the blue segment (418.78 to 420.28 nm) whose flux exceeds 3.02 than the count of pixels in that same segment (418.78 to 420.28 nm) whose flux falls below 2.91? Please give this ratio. 2.0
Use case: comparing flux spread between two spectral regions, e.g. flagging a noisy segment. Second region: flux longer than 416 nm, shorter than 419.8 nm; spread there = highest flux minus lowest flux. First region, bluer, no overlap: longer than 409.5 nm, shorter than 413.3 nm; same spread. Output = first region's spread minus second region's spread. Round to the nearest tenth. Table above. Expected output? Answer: 0.4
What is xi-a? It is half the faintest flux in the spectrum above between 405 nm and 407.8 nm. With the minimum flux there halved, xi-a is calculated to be 1.266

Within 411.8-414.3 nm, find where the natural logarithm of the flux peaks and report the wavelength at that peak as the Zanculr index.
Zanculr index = 411.90 nm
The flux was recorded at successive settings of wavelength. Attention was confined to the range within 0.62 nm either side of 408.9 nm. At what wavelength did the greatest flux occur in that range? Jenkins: 408.90 nm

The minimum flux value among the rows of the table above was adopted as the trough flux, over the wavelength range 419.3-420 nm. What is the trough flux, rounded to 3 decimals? 2.859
